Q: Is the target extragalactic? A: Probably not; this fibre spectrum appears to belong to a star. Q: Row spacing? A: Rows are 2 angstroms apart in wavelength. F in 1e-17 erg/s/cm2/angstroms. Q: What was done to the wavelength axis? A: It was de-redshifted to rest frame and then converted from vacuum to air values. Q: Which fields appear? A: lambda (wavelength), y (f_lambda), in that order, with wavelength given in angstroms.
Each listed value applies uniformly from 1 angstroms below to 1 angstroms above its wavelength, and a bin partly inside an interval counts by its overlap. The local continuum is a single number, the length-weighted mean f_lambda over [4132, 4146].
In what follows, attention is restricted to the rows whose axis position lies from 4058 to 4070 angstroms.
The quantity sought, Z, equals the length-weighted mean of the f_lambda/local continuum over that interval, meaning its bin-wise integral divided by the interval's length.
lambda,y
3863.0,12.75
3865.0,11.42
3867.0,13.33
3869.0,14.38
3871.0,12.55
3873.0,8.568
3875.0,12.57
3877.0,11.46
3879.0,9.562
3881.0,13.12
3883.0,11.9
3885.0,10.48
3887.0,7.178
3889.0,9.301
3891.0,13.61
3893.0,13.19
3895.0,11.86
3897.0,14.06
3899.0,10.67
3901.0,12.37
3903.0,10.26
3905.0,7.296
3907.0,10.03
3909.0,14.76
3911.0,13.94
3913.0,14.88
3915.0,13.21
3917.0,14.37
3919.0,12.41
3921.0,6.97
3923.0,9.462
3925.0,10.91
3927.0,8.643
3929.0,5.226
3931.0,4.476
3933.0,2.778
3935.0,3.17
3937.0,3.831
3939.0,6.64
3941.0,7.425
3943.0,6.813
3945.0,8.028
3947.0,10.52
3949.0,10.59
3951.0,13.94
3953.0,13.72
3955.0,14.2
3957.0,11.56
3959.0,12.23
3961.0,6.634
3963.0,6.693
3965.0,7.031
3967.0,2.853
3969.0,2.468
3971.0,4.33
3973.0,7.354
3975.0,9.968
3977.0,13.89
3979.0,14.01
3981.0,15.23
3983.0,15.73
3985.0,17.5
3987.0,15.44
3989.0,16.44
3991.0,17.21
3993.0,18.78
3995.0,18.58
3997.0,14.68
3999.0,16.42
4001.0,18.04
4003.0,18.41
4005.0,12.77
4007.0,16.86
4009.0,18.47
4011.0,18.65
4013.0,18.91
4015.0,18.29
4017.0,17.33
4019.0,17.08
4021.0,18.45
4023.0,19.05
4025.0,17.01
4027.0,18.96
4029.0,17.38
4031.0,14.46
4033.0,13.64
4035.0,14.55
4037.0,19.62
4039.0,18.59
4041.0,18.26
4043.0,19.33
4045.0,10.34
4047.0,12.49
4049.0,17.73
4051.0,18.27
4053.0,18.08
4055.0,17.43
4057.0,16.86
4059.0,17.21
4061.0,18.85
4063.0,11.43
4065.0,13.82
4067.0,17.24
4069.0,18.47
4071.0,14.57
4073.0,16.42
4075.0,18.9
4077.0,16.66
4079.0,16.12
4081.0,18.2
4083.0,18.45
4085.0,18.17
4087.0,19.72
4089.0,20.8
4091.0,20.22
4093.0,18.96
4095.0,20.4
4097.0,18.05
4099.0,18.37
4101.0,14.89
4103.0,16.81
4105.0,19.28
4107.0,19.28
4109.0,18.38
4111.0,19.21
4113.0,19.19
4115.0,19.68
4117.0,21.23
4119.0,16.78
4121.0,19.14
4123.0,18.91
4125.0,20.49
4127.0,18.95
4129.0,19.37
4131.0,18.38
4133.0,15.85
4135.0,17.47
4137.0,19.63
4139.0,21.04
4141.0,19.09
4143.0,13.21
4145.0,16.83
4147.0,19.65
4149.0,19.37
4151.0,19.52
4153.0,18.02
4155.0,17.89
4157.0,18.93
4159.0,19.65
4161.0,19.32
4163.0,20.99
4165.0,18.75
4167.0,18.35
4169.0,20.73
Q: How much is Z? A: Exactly 0.92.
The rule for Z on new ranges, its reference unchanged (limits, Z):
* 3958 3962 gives 0.54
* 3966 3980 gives 0.45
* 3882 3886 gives 0.64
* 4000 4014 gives 0.99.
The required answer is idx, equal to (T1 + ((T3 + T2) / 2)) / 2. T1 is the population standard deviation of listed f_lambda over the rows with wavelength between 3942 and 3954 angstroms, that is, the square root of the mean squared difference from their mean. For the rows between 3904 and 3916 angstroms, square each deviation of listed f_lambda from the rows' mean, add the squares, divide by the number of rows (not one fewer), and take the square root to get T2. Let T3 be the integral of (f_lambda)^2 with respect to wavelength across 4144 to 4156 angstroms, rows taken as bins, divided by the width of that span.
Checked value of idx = 88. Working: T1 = 2.6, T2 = 2.8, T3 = 345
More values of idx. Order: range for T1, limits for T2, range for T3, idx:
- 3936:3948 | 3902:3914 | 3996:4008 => 68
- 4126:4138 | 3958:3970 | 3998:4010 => 73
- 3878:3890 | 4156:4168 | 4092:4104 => 82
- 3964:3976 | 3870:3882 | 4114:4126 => 96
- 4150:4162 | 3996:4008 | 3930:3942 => 7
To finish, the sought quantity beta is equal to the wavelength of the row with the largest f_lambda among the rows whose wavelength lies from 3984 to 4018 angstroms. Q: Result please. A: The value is 4013.0 angstroms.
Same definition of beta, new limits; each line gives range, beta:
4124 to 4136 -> 4125.0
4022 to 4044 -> 4037.0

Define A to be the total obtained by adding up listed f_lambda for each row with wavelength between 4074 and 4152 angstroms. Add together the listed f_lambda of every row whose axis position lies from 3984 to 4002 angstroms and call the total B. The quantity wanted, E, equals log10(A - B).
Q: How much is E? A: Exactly 2.8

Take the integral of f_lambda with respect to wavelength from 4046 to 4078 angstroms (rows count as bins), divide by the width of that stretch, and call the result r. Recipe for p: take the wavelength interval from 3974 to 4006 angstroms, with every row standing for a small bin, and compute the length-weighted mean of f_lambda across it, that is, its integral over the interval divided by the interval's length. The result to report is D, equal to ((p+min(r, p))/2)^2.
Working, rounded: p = 15.8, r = 16.5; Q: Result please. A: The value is 250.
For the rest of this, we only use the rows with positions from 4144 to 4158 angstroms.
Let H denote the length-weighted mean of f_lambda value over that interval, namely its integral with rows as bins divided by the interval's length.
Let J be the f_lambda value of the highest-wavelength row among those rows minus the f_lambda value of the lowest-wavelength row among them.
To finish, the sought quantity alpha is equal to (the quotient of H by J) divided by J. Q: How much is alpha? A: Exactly 4.2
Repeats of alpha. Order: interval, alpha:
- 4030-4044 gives 0.7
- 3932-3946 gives 0.2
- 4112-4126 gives 11.4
